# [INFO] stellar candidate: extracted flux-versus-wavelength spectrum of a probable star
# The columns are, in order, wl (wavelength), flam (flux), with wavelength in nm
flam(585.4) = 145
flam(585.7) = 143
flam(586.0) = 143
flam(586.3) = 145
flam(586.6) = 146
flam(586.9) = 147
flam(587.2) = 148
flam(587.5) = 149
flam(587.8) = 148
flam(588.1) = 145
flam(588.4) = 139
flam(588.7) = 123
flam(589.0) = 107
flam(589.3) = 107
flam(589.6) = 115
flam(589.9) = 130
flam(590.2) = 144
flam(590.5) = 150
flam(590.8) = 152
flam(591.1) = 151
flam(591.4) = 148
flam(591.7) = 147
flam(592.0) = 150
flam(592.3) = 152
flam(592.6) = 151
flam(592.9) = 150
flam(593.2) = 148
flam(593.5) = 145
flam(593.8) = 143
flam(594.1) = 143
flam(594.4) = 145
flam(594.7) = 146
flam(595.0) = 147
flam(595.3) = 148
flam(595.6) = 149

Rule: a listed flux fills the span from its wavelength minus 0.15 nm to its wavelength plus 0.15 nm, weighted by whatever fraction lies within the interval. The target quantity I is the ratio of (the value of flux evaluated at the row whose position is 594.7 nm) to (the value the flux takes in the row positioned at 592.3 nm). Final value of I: 0.96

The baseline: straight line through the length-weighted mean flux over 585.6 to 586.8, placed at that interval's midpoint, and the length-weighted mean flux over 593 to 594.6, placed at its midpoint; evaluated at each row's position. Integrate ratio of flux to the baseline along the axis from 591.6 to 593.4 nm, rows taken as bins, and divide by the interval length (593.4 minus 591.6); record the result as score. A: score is 1.03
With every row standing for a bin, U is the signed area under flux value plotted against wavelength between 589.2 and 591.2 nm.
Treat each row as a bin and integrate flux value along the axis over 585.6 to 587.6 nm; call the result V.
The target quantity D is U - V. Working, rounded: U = 272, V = 292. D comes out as -20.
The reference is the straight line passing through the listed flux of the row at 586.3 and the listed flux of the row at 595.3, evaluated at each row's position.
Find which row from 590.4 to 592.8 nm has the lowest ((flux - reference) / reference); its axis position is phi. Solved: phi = 591.7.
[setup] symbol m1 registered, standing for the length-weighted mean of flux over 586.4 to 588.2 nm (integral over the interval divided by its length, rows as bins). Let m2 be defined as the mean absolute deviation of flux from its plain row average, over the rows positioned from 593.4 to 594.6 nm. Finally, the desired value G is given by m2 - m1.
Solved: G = -146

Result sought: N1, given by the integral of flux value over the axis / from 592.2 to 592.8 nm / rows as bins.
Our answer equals 90.8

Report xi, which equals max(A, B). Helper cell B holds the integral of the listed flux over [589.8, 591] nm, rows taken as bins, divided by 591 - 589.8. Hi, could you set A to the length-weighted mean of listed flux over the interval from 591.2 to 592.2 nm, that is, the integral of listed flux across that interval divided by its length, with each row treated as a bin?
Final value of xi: 149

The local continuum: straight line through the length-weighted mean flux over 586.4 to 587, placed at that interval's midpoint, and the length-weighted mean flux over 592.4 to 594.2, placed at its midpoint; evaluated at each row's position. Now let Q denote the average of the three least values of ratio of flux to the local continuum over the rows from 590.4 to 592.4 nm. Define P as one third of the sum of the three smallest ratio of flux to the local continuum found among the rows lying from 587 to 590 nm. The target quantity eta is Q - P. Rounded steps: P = 0.75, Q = 1.01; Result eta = 0.3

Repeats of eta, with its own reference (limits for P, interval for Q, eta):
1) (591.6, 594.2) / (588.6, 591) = -0.2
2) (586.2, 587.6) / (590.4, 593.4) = 0.0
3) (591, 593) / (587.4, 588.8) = -0.1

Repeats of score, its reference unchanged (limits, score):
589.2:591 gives 0.93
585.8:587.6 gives 1.01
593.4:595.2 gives 1.00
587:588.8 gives 0.99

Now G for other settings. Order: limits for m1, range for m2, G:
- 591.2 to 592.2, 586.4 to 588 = -148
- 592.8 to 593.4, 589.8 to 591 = -142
